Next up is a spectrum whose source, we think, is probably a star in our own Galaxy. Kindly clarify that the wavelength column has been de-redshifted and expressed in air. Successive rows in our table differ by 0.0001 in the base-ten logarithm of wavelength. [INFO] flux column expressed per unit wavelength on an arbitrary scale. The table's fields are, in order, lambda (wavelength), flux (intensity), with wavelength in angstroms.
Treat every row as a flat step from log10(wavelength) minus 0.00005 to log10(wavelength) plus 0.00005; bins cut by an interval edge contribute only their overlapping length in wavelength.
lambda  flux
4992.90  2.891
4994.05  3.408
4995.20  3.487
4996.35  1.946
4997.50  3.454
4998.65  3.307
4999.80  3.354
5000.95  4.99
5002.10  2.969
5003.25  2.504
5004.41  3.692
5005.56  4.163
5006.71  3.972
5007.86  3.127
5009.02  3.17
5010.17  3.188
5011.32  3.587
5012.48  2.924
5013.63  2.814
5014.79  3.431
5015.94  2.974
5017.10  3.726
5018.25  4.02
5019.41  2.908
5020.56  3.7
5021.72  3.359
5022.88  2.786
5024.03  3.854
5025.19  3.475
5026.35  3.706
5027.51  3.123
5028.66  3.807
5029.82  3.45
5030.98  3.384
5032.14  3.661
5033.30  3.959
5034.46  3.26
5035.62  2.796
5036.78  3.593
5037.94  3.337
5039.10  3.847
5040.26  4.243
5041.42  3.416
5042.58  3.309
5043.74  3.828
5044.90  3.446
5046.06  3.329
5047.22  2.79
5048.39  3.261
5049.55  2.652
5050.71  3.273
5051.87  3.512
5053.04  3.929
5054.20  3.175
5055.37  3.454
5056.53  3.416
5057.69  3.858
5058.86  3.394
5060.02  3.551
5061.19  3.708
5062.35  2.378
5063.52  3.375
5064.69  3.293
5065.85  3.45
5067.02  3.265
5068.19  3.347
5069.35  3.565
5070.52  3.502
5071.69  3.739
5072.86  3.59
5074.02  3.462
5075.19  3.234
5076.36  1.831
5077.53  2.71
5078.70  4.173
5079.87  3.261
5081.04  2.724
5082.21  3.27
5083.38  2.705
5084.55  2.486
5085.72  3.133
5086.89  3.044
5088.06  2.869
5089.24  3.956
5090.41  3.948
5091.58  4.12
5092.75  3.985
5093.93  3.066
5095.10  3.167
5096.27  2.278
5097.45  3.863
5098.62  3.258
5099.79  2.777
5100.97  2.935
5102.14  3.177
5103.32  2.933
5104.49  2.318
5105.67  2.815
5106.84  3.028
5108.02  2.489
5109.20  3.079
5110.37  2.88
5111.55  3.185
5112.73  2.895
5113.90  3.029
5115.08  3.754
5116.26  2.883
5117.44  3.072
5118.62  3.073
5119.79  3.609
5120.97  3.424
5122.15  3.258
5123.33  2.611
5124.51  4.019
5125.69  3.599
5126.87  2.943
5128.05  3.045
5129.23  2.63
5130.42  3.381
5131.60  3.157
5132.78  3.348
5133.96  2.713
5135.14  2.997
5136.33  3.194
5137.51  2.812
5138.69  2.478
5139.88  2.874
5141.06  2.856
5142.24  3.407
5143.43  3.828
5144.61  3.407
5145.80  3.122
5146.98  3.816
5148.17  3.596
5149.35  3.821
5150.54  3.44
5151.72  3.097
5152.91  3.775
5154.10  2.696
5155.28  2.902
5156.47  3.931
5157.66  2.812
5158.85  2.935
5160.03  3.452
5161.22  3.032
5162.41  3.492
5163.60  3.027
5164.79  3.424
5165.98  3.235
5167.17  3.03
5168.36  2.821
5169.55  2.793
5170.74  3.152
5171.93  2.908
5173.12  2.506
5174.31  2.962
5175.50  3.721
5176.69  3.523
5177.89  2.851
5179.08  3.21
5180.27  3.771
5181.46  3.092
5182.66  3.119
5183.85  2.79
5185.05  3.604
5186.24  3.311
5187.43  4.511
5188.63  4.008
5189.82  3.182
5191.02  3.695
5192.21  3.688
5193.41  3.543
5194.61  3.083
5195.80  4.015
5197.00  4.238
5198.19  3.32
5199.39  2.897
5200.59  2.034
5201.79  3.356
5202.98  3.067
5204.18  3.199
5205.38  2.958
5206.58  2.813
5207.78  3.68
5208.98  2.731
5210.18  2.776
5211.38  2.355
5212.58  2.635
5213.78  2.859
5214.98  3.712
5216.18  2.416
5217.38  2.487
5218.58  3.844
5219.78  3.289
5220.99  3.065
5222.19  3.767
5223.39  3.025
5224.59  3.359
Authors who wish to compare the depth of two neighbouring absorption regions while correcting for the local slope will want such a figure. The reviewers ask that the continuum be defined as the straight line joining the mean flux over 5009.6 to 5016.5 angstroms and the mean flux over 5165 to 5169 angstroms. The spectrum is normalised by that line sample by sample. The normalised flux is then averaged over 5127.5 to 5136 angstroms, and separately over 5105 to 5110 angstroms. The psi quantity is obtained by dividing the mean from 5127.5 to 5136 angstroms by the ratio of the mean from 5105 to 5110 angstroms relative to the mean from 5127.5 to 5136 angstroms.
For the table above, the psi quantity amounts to 1.1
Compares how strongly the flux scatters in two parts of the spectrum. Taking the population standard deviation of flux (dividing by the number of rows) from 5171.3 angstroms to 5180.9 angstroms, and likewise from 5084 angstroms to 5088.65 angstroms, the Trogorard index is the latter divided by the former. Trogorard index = 0.6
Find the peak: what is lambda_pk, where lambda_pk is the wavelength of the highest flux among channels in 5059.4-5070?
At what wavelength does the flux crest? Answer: 5061.19 angstroms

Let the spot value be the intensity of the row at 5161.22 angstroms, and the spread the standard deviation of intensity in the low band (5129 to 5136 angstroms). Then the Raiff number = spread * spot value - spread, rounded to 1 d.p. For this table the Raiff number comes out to 0.6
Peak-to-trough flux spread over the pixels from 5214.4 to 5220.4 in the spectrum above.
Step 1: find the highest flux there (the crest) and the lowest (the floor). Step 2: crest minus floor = 1.43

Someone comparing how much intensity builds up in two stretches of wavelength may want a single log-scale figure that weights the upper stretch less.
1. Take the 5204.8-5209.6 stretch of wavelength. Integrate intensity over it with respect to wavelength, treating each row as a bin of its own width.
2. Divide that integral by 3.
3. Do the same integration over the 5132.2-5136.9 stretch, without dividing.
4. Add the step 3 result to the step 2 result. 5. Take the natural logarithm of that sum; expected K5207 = 2.96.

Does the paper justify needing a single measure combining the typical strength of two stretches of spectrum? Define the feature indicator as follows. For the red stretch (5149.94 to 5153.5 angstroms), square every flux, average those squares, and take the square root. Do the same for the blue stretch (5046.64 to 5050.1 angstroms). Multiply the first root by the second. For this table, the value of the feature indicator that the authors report 10.0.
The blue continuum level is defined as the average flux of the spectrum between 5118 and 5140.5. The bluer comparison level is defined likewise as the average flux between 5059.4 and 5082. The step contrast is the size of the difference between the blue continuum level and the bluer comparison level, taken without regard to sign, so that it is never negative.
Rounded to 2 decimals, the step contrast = 0.16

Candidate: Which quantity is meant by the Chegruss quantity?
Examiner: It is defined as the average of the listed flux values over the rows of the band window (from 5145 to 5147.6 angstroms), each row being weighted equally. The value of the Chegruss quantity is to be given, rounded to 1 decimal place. 3.5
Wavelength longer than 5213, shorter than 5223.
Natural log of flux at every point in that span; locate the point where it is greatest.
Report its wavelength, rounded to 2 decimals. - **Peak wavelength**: 5218.58 angstroms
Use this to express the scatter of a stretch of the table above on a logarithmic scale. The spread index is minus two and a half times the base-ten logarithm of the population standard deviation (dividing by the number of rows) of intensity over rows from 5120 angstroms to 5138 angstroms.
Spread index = 1.1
